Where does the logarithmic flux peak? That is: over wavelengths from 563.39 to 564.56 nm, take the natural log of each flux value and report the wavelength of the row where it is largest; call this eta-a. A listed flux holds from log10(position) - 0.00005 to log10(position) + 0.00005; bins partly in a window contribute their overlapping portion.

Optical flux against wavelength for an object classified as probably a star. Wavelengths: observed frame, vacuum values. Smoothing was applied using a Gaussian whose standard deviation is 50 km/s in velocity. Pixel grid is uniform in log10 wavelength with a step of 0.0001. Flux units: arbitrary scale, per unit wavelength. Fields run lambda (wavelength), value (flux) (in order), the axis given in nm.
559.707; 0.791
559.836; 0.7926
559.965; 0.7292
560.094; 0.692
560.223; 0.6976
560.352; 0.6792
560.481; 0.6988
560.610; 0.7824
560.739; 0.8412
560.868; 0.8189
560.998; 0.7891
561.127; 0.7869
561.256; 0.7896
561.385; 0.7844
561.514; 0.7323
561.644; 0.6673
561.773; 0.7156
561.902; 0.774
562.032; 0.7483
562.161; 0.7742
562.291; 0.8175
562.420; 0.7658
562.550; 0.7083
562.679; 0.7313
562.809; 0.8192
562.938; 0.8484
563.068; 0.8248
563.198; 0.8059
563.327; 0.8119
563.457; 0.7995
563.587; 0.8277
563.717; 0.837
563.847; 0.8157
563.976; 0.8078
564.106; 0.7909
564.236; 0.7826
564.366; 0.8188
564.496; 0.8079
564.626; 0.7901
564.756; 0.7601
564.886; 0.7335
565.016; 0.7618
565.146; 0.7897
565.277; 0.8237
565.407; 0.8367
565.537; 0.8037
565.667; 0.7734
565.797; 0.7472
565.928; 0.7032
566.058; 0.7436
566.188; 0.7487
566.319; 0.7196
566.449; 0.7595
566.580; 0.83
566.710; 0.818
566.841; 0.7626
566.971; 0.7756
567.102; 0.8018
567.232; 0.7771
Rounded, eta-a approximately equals 563.717 nm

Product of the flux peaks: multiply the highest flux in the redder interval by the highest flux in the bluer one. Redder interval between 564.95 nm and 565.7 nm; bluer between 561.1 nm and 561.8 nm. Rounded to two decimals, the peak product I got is 0.66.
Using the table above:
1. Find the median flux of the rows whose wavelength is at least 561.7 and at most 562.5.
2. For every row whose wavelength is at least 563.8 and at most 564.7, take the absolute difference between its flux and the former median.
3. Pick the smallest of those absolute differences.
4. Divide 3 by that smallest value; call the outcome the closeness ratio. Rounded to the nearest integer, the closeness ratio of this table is 236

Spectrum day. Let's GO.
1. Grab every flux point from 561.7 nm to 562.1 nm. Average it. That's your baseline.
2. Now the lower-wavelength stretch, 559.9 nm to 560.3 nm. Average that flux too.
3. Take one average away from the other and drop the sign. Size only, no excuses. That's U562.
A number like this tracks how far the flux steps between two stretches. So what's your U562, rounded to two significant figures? 0.040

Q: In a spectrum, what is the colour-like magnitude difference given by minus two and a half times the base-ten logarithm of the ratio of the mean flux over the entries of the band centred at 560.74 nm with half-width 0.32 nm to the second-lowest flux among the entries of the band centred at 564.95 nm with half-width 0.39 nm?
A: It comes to -0.036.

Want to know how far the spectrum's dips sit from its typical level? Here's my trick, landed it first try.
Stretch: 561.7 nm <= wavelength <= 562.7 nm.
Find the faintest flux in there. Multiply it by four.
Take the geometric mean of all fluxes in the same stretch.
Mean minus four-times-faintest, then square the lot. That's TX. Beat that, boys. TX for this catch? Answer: 4.3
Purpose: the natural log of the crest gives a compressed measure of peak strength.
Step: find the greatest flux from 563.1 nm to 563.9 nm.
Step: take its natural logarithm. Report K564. -0.18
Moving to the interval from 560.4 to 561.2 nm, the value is -0.17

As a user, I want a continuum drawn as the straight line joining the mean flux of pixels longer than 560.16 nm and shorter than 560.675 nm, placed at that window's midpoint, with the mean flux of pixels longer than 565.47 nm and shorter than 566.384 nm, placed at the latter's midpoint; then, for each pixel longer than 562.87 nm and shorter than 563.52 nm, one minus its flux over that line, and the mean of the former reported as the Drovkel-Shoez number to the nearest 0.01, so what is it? -0.12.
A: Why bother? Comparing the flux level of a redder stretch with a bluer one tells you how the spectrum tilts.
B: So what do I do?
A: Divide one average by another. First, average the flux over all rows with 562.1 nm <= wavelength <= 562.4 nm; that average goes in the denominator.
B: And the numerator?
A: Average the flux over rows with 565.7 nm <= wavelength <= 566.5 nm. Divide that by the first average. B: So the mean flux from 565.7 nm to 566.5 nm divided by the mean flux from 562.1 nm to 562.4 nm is 0.93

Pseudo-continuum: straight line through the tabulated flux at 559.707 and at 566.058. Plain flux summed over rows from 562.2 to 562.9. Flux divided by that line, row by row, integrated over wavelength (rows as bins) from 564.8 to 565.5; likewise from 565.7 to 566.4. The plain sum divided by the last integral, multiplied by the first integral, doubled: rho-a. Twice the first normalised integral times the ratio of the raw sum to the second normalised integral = 8.2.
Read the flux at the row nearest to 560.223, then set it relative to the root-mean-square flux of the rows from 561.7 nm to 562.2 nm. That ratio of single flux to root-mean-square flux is 0.93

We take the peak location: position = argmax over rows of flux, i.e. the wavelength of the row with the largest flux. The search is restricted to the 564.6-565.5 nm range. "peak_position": 565.407 nm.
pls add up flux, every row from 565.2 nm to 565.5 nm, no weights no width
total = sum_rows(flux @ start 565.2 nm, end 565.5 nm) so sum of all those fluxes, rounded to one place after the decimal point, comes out 1.7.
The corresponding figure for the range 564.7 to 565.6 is 5.5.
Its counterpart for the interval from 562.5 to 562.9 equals 2.3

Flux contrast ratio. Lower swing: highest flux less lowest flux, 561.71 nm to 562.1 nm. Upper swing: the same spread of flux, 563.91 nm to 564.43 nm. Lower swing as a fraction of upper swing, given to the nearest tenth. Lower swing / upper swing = 1.6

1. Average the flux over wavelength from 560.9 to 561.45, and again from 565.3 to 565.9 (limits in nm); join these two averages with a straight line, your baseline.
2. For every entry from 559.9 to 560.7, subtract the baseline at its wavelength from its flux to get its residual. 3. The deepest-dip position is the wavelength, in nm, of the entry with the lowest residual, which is 560.352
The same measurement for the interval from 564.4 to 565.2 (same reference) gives 564.886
